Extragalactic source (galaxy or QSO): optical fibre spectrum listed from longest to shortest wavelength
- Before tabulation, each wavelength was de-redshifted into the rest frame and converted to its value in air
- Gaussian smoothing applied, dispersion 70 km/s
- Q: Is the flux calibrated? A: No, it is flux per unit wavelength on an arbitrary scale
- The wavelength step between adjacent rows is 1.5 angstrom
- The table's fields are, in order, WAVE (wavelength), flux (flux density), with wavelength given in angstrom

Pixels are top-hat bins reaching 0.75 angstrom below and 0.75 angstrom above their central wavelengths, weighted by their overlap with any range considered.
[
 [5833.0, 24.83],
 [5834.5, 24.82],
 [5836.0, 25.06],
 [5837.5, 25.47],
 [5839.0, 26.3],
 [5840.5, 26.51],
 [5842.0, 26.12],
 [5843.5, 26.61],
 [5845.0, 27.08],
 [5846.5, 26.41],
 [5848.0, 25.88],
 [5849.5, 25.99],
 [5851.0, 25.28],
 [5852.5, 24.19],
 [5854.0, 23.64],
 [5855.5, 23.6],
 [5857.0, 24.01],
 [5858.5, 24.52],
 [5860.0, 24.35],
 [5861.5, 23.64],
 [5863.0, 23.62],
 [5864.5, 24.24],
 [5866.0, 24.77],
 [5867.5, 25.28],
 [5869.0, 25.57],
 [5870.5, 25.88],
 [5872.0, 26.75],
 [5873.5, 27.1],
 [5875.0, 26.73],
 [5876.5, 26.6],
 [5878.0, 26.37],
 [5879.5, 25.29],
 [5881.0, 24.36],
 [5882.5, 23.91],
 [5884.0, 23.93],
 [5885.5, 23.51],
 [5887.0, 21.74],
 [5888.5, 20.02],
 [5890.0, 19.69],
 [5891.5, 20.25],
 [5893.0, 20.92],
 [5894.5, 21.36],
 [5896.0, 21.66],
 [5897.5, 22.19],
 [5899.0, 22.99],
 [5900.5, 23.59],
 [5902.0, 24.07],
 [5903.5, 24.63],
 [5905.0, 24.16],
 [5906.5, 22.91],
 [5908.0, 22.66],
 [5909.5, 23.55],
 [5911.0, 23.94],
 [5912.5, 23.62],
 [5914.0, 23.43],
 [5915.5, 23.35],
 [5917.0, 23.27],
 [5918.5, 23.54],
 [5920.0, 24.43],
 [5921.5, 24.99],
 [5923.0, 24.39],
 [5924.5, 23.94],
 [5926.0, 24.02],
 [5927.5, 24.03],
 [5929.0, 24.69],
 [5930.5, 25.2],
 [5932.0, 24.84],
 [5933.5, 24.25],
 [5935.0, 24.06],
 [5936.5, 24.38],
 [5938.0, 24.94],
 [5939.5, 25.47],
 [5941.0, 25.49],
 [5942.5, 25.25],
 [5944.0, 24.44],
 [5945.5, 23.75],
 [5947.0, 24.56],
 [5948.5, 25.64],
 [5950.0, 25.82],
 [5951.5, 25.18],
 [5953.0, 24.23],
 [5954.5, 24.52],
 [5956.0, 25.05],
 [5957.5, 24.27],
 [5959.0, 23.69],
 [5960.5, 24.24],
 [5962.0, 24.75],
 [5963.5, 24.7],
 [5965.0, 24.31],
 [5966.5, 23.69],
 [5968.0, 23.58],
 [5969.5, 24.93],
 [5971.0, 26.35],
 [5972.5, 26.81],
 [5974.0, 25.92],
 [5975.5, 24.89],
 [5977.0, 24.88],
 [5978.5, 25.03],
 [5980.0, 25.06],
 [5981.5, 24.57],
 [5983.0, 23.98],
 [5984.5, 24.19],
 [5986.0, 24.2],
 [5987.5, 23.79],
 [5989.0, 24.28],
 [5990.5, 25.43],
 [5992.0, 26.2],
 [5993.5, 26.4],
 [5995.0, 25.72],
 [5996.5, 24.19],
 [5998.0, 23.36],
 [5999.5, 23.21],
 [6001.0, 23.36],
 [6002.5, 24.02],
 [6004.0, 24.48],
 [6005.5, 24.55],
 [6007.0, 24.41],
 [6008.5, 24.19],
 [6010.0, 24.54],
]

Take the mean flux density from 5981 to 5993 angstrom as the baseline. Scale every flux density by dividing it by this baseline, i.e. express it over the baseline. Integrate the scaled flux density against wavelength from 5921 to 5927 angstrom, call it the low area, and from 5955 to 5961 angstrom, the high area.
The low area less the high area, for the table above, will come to 0.0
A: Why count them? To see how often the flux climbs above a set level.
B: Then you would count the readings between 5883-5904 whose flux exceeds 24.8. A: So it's 0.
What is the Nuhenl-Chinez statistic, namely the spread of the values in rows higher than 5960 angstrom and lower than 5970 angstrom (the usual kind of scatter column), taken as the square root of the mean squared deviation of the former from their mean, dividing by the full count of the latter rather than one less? 0.49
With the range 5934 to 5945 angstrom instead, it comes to 0.53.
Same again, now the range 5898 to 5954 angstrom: 0.79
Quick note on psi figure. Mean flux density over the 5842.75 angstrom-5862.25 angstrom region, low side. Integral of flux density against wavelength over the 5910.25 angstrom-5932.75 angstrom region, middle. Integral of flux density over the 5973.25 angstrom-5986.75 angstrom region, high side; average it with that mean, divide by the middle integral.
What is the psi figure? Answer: 0.33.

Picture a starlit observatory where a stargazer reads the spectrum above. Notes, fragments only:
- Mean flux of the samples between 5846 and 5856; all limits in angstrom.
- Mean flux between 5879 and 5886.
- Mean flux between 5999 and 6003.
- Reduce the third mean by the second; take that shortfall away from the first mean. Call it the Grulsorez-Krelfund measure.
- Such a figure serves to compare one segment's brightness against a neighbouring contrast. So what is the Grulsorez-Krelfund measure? 25.7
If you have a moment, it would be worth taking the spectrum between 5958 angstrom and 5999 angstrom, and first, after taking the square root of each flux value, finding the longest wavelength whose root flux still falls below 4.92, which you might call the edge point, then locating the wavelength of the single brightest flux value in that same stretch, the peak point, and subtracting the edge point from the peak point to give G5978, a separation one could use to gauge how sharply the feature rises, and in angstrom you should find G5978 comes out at -25.5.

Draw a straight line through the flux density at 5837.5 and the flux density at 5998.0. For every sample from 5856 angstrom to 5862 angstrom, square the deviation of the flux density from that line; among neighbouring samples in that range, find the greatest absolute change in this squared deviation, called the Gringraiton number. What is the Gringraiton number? 1.6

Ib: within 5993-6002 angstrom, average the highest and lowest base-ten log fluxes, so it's 1.39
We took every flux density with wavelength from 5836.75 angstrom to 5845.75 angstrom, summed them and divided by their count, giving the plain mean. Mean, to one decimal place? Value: 26.3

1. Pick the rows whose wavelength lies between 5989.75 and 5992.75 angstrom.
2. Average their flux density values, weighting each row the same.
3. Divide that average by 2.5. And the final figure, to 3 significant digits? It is 10.3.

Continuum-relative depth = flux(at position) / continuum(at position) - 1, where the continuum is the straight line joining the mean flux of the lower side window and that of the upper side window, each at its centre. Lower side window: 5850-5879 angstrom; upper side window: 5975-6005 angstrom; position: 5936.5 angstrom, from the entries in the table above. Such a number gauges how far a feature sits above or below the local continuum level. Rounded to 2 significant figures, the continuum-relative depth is -0.016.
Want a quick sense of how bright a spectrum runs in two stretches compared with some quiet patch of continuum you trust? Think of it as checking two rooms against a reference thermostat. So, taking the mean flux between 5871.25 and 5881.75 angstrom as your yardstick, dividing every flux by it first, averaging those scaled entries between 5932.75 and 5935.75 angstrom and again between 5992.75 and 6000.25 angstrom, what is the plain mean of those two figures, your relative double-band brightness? 0.93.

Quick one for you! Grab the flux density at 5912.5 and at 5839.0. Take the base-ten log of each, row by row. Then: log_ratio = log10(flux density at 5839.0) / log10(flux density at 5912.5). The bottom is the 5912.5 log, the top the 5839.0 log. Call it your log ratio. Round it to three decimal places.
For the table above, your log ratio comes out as 1.034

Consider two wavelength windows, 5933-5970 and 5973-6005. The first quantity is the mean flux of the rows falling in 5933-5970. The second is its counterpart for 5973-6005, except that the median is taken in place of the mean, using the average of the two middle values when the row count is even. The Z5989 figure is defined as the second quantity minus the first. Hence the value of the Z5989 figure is -0.1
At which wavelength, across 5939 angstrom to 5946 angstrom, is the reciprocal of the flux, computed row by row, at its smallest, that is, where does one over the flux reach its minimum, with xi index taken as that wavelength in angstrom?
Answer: 5941.0 angstrom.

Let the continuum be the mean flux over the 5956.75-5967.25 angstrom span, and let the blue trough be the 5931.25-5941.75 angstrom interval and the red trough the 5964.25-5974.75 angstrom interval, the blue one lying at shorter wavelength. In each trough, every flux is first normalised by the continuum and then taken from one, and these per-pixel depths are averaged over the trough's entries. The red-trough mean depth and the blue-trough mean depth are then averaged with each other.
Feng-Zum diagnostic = -0.029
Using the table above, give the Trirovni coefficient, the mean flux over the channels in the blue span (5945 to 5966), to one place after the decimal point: 24.6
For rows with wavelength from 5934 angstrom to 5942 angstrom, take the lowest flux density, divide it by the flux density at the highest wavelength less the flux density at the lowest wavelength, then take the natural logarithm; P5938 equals 2.82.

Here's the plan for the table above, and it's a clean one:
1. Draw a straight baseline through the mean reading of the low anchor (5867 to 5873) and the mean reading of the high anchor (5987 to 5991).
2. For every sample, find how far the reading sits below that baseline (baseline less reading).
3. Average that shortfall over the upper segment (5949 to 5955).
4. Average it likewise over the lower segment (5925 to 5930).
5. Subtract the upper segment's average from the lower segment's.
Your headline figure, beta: 1.0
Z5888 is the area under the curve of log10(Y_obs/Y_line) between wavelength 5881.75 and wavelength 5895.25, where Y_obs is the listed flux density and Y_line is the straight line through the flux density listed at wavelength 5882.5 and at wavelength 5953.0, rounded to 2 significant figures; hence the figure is -0.59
